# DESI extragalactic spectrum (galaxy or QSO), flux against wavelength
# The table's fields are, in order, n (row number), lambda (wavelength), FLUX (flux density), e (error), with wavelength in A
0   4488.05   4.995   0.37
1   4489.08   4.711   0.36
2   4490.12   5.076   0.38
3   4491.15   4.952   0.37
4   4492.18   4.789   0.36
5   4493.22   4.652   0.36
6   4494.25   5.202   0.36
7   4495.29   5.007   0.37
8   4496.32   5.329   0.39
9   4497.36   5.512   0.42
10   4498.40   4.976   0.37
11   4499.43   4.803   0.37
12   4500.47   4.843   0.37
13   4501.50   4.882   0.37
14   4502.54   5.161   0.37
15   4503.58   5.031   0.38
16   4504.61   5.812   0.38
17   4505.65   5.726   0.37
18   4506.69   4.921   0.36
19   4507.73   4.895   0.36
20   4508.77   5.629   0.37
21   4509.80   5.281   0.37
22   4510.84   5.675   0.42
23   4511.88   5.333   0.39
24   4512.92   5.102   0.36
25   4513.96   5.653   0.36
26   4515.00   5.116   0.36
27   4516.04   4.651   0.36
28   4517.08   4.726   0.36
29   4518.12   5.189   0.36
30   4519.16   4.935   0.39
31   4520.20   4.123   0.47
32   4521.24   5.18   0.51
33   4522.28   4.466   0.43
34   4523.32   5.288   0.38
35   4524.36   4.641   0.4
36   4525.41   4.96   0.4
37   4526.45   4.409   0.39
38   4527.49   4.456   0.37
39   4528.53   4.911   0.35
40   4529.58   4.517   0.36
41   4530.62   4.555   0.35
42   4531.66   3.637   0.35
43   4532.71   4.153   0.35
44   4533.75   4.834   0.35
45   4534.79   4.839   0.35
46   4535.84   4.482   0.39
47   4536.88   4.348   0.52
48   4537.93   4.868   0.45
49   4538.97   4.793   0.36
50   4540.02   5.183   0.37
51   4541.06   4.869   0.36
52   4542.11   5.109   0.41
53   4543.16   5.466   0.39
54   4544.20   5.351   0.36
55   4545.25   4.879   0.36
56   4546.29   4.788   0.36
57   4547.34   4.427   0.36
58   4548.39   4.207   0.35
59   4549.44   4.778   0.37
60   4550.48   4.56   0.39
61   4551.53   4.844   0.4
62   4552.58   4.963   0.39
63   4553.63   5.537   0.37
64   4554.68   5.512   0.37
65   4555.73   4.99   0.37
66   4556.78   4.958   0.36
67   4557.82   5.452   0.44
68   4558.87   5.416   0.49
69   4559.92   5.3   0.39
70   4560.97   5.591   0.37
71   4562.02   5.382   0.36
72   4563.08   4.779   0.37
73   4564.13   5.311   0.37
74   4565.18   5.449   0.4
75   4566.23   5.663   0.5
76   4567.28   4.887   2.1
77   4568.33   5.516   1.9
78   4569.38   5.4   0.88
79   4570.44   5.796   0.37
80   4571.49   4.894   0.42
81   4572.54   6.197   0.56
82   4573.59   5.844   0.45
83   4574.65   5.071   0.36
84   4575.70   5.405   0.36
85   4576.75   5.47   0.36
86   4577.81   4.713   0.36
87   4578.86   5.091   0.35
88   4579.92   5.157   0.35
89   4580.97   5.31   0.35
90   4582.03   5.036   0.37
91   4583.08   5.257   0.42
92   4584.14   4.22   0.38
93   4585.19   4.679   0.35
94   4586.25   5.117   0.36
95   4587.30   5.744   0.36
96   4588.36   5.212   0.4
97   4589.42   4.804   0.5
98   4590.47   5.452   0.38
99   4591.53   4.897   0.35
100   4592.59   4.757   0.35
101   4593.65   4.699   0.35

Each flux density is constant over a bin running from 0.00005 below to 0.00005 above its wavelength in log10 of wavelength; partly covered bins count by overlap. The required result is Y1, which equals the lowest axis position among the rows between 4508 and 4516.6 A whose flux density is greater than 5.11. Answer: 4508.77 A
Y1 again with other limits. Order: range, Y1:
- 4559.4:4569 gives 4559.92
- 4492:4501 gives 4494.25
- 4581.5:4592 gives 4583.08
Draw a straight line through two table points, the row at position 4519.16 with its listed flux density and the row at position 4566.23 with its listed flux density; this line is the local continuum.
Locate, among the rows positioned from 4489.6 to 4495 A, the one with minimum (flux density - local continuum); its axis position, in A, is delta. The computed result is 4493.22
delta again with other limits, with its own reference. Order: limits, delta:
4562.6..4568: 4563.08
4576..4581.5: 4577.81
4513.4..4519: 4516.04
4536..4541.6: 4536.88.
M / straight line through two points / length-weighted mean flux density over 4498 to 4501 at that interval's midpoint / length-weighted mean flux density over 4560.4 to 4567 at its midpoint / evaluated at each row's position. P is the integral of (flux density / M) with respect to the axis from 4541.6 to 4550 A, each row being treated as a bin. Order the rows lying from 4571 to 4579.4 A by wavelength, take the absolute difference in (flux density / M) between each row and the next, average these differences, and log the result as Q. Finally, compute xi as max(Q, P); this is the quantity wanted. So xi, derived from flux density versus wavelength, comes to 7.86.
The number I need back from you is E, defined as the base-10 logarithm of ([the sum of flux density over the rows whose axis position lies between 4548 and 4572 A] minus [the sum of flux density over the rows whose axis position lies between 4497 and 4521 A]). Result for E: 0.08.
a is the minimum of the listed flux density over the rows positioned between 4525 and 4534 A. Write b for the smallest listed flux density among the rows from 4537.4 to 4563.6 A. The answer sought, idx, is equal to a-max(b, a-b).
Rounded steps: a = 3.637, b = 4.207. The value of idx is -0.57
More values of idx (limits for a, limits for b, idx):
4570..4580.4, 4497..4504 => -0.09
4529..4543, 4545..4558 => -0.57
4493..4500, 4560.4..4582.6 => -0.06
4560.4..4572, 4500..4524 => 0.66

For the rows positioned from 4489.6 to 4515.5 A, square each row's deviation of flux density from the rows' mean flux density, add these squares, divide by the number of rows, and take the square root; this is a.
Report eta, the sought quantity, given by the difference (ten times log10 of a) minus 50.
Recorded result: -54.9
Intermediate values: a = 0.32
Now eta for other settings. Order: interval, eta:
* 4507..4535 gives -53.2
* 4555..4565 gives -55.9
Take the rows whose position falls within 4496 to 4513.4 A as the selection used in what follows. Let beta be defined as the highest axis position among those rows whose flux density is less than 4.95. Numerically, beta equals 4507.73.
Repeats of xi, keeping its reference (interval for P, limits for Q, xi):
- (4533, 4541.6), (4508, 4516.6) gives 7.95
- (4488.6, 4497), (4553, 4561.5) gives 8.64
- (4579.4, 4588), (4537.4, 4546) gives 7.95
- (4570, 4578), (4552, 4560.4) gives 8.06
